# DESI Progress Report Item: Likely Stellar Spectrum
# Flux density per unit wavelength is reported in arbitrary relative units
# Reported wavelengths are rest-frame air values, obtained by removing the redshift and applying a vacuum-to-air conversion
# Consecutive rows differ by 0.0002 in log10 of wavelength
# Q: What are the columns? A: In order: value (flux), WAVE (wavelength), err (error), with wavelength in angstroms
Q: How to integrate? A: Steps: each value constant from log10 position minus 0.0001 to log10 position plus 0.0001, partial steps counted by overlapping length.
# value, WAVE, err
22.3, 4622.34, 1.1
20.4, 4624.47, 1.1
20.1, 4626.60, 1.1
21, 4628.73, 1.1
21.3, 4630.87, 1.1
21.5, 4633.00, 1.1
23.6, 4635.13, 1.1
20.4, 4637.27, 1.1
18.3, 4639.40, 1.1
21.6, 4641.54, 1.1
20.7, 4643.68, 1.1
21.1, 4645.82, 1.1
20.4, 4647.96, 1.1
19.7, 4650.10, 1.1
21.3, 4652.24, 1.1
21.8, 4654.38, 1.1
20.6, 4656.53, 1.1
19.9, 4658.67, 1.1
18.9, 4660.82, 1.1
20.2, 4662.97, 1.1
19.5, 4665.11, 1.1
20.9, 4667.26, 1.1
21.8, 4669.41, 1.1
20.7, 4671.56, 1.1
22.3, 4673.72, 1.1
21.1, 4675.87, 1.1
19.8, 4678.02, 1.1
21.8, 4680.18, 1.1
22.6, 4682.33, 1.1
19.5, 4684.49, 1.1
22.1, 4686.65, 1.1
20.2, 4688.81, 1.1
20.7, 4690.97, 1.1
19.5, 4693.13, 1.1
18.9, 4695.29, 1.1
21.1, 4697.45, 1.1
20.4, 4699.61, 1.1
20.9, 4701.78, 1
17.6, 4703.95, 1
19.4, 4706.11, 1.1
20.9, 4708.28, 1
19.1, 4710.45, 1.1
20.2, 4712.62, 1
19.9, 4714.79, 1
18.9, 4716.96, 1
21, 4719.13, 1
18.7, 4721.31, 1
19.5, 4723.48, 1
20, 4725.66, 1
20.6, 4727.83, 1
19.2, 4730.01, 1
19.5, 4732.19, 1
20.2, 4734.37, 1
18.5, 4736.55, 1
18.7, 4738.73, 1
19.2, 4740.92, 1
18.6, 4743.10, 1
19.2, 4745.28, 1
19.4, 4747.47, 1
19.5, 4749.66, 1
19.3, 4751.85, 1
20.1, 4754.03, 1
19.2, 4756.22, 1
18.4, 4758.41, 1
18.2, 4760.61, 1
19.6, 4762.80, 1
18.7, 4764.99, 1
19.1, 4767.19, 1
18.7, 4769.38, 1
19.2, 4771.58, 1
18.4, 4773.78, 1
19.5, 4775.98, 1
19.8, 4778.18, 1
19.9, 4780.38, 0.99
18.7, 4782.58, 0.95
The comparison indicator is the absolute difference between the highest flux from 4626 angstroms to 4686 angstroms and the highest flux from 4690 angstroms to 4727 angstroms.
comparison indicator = 2.5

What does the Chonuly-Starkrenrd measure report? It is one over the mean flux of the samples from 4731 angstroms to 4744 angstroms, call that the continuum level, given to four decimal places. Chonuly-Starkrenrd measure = 0.0523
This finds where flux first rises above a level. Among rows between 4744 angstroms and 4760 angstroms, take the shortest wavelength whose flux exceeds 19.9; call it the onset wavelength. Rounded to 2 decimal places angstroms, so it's 4754.03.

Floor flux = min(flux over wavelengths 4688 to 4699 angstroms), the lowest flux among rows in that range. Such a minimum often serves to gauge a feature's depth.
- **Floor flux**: 18.9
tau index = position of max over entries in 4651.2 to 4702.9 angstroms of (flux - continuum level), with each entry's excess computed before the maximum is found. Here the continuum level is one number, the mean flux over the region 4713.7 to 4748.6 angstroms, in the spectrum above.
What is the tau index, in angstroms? 4682.33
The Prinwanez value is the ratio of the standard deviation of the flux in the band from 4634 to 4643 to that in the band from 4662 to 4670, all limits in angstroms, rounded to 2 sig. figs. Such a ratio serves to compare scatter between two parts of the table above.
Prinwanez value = 2.3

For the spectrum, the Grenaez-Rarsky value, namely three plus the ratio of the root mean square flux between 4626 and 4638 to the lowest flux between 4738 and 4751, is 4.15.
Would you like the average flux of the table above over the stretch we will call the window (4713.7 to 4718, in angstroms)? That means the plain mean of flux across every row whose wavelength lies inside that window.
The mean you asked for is 19.4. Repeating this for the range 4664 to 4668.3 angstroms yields 20.2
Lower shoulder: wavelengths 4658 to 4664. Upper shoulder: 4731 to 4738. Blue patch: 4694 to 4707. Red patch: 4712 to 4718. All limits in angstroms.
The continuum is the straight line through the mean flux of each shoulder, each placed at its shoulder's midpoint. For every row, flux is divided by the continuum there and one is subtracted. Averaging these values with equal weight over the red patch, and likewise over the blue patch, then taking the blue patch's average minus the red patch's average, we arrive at 0.00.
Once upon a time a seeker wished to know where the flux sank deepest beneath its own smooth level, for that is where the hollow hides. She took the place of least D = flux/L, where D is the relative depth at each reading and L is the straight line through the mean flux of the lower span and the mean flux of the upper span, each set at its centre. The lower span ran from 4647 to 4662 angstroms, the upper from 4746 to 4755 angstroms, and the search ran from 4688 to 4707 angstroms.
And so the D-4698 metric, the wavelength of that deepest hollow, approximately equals 4703.95 angstroms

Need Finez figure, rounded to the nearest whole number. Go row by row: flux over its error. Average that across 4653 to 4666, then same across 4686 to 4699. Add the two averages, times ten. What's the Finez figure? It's 369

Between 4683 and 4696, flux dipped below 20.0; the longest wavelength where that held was 4695.29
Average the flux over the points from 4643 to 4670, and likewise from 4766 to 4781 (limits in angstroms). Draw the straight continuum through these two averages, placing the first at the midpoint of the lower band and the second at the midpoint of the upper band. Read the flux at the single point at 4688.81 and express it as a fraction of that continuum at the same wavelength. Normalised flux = 1.00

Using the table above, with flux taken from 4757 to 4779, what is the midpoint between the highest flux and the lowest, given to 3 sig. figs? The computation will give 19.0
